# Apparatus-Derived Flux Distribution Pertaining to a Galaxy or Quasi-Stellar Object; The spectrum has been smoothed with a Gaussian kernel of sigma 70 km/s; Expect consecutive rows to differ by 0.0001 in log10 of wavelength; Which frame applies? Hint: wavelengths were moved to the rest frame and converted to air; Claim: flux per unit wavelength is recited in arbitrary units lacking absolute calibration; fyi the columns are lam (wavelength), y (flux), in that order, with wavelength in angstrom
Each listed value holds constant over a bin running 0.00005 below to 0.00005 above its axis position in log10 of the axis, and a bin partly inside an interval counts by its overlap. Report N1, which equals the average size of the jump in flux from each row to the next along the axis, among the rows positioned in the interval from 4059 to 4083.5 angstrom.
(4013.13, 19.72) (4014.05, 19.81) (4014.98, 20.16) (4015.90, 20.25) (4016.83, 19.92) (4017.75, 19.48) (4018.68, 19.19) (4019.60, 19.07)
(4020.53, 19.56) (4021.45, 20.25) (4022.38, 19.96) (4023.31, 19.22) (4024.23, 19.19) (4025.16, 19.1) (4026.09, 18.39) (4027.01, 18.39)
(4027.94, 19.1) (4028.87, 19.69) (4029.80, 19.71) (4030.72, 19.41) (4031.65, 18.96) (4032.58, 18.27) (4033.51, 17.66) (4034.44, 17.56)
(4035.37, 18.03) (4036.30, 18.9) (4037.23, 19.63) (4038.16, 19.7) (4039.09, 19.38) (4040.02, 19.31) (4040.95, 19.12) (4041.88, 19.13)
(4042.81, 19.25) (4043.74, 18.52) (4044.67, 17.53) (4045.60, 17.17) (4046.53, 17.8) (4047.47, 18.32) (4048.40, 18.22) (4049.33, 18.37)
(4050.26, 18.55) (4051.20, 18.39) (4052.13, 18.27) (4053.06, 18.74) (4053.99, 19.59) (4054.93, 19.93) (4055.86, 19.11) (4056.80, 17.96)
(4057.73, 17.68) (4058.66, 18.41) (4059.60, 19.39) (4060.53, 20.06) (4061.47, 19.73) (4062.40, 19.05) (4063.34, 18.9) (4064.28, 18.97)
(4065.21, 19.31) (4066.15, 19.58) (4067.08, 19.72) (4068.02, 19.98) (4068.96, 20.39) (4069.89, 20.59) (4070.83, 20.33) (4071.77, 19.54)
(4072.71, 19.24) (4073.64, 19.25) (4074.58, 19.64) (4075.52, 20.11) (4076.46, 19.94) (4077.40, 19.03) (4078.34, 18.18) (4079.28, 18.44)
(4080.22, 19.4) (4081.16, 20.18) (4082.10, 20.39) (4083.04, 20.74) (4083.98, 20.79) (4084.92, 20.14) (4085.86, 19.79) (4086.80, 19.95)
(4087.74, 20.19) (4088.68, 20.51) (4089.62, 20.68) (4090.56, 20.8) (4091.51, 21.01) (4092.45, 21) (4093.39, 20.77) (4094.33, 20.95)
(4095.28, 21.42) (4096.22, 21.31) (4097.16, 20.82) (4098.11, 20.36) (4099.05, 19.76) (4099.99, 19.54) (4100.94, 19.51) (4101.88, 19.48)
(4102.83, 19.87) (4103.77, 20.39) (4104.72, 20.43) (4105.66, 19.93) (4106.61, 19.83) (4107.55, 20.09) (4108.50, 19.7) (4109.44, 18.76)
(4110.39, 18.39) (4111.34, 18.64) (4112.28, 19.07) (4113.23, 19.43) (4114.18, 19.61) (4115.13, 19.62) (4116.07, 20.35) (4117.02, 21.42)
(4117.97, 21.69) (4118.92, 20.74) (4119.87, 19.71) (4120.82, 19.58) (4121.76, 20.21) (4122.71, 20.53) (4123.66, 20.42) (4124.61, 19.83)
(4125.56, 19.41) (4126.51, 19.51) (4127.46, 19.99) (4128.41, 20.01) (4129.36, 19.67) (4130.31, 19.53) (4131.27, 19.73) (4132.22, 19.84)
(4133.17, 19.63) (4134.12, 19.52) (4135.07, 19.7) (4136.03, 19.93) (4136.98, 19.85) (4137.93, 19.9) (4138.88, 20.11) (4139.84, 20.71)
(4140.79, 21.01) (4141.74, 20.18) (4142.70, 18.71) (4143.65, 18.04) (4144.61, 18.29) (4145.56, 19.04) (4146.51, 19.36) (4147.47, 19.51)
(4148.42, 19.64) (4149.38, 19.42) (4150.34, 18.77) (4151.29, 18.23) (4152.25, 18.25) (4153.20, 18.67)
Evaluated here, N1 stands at 0.41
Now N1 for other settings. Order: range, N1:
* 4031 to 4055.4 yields 0.39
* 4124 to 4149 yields 0.33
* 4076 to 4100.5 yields 0.37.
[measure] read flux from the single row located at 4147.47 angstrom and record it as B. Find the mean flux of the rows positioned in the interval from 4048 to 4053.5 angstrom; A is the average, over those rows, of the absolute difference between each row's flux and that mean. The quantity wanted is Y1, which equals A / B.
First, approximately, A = 0.15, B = 19.51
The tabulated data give 0.008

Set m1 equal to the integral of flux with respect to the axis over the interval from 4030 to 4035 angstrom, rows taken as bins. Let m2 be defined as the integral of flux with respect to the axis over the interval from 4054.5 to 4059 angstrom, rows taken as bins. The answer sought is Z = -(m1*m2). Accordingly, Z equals -7734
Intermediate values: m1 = 92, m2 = 83.9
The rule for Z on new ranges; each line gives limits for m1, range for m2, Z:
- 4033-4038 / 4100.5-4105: -8253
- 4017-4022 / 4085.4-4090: -9102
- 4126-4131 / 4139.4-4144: -8973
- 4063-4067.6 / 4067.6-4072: -7896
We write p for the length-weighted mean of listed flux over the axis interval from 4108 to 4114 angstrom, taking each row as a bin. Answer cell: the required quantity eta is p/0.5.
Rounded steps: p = 19.02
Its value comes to 38.0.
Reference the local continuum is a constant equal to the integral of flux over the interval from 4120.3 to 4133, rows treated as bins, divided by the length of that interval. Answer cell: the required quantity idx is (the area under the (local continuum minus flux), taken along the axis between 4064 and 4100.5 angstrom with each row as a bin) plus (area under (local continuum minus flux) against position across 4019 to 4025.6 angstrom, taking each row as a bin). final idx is -5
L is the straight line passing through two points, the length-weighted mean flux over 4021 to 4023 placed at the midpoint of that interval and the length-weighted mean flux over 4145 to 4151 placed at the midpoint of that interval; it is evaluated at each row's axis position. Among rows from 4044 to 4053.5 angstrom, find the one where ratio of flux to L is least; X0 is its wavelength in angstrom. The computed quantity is 4045.60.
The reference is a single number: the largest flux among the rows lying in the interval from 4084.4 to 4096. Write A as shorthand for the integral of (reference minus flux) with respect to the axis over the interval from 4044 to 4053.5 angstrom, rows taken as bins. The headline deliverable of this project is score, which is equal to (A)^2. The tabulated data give 970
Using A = 31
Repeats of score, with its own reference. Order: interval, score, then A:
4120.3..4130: 215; 15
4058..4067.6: 421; 21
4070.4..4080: 388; 20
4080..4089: 116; 11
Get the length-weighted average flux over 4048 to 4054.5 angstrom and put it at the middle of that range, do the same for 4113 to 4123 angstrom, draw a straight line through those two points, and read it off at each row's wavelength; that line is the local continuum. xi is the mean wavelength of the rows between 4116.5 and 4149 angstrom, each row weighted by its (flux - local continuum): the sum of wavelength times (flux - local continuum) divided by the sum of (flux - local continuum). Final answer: 4140.0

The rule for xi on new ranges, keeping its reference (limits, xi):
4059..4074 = 4066.7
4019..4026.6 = 4022.3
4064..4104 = 4083.9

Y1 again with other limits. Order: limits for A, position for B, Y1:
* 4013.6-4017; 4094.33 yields 0.008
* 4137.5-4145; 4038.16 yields 0.048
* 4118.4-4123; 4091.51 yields 0.019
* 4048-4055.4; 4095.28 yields 0.023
